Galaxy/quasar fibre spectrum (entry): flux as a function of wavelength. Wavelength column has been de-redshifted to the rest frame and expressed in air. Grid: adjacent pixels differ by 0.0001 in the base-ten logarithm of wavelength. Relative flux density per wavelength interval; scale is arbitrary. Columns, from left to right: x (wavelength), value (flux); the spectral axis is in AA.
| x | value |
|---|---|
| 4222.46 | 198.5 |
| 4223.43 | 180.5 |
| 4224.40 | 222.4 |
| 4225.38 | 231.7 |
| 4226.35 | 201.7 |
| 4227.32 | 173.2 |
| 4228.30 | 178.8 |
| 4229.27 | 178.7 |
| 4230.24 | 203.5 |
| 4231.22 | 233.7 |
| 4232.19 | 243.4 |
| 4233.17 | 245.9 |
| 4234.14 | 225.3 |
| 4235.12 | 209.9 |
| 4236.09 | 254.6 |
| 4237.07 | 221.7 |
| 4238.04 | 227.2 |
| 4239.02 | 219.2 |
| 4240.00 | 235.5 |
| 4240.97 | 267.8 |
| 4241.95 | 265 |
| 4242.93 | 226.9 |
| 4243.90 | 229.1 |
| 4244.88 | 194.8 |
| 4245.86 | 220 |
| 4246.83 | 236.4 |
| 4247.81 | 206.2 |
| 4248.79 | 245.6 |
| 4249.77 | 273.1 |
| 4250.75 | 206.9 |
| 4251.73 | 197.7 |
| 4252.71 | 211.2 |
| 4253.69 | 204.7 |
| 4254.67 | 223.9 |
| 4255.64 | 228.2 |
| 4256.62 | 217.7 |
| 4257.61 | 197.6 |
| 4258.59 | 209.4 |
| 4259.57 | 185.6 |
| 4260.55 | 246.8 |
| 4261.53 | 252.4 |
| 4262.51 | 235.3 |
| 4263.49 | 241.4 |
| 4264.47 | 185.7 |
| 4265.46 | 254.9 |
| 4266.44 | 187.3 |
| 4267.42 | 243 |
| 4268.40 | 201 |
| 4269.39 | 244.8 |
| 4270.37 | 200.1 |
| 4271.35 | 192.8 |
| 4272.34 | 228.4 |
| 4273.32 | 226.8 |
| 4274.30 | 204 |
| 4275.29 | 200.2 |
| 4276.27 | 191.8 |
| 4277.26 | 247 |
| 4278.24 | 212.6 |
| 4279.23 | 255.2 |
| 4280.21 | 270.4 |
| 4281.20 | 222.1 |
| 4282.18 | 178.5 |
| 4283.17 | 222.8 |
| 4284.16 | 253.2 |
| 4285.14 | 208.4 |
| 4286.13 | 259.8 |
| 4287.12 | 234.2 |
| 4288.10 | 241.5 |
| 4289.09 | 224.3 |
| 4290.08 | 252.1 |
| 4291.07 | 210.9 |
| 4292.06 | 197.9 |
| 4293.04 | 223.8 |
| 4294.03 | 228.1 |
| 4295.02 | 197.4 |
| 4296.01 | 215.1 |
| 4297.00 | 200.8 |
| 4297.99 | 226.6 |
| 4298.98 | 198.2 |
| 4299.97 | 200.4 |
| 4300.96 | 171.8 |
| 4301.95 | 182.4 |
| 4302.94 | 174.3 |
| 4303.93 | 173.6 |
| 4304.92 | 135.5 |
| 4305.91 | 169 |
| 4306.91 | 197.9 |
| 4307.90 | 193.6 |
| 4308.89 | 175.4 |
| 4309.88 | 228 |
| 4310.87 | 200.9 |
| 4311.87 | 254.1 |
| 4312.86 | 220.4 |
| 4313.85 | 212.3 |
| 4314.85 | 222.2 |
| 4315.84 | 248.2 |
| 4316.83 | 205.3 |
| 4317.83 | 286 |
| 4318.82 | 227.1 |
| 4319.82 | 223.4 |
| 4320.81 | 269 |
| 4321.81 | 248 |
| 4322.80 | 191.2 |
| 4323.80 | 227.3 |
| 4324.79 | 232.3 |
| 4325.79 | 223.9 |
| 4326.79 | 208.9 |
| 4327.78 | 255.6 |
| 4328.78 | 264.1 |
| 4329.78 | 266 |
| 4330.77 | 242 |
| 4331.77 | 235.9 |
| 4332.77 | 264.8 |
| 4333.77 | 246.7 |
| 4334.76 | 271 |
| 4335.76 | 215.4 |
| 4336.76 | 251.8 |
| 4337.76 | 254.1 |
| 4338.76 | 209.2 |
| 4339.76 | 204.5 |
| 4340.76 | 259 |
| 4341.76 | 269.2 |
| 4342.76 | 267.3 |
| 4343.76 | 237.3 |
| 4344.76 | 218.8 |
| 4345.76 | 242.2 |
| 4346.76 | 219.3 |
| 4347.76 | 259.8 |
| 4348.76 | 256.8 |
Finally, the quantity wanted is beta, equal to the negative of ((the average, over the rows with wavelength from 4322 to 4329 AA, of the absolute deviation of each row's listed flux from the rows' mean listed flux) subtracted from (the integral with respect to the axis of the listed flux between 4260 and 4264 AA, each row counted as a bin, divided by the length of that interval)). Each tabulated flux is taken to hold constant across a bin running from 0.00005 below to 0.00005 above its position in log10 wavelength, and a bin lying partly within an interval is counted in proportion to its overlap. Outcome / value -225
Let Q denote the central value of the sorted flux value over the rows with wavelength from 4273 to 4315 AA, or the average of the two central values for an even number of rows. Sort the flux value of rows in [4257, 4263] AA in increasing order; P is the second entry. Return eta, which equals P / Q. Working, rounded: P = 197.6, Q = 212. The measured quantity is 0.93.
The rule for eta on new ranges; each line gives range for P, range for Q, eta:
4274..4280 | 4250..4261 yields 0.96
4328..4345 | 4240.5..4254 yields 0.94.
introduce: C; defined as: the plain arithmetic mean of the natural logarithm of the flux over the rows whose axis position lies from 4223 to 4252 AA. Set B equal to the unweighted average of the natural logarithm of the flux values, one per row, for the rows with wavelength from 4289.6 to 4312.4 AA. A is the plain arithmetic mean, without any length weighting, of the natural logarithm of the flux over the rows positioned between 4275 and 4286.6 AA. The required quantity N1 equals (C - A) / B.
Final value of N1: 0.00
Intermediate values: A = 5.42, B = 5.29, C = 5.40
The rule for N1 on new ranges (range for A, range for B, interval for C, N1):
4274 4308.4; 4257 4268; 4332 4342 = 0.03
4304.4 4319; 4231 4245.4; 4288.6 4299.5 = 0.01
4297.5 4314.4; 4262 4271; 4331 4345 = 0.04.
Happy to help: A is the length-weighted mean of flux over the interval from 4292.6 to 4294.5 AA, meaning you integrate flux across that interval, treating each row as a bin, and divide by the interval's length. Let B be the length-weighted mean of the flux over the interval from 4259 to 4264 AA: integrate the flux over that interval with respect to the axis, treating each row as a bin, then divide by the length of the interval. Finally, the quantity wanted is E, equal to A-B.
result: -6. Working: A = 226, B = 232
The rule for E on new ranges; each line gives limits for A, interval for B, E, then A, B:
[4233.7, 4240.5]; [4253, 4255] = 15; 228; 213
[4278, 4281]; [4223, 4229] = 49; 246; 197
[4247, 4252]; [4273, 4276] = 19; 227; 208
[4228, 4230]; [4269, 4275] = -33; 182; 215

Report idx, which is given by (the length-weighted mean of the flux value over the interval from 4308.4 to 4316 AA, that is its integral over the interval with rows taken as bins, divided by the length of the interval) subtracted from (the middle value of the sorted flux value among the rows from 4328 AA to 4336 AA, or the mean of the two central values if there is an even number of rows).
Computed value 36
